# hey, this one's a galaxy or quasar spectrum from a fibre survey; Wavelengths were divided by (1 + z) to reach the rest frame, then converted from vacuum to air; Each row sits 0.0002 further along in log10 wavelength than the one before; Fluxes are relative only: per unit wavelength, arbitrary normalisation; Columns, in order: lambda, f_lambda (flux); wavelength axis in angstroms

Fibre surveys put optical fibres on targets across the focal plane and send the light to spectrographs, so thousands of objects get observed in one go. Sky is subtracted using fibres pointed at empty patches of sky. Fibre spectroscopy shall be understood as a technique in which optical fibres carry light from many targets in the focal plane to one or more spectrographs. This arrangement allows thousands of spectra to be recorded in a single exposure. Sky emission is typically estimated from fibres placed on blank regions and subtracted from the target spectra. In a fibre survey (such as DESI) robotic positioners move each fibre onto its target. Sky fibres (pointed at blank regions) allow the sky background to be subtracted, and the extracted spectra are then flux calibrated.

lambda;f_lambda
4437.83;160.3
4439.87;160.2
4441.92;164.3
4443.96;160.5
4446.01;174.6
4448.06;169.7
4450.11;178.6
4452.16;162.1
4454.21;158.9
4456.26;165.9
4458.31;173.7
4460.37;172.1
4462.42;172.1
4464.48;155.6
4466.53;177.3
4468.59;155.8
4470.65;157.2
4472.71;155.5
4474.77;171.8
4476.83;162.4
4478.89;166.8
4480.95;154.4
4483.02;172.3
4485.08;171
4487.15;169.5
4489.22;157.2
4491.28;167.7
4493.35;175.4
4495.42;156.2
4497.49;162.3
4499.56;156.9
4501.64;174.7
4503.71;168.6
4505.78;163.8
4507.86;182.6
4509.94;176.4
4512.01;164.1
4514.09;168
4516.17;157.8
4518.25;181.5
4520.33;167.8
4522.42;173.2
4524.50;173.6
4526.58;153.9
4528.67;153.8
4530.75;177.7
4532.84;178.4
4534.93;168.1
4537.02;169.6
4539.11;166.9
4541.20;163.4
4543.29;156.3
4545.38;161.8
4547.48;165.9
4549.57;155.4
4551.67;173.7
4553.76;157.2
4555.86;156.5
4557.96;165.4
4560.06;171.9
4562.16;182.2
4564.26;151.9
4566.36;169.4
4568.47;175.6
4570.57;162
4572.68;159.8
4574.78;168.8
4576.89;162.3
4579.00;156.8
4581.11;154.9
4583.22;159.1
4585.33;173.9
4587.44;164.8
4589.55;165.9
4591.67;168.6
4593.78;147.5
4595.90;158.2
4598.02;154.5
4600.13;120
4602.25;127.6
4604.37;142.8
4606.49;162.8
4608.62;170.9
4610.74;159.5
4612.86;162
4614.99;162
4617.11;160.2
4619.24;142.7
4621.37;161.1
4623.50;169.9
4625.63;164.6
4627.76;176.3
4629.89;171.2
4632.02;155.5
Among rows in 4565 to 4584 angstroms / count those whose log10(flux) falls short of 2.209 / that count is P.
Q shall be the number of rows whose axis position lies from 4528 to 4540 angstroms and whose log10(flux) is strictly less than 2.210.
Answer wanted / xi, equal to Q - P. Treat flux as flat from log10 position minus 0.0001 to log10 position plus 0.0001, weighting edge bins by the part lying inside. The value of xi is -3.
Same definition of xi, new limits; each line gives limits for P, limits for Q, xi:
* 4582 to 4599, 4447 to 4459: -2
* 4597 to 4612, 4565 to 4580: -2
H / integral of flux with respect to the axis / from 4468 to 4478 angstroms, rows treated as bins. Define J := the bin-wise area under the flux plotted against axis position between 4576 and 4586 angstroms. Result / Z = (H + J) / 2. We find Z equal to 1609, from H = 1609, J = 1609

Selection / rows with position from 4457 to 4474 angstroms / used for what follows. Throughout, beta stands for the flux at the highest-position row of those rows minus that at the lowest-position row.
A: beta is -18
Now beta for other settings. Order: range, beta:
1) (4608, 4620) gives -28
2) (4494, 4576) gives 13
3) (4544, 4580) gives -5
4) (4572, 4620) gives -17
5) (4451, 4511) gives 14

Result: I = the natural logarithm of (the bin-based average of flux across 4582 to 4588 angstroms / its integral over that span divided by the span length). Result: 5.11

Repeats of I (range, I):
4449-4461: 5.13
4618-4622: 5.02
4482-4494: 5.13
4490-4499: 5.11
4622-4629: 5.13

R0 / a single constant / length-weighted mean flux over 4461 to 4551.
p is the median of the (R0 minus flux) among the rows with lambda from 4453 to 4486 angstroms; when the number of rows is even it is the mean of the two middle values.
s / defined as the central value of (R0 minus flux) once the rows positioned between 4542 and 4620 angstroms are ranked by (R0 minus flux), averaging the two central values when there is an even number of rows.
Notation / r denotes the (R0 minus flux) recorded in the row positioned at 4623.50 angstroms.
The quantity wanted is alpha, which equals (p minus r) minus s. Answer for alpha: -1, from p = 0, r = -3.8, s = 4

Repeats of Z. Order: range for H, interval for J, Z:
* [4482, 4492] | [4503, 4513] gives 1695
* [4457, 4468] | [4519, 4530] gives 1841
